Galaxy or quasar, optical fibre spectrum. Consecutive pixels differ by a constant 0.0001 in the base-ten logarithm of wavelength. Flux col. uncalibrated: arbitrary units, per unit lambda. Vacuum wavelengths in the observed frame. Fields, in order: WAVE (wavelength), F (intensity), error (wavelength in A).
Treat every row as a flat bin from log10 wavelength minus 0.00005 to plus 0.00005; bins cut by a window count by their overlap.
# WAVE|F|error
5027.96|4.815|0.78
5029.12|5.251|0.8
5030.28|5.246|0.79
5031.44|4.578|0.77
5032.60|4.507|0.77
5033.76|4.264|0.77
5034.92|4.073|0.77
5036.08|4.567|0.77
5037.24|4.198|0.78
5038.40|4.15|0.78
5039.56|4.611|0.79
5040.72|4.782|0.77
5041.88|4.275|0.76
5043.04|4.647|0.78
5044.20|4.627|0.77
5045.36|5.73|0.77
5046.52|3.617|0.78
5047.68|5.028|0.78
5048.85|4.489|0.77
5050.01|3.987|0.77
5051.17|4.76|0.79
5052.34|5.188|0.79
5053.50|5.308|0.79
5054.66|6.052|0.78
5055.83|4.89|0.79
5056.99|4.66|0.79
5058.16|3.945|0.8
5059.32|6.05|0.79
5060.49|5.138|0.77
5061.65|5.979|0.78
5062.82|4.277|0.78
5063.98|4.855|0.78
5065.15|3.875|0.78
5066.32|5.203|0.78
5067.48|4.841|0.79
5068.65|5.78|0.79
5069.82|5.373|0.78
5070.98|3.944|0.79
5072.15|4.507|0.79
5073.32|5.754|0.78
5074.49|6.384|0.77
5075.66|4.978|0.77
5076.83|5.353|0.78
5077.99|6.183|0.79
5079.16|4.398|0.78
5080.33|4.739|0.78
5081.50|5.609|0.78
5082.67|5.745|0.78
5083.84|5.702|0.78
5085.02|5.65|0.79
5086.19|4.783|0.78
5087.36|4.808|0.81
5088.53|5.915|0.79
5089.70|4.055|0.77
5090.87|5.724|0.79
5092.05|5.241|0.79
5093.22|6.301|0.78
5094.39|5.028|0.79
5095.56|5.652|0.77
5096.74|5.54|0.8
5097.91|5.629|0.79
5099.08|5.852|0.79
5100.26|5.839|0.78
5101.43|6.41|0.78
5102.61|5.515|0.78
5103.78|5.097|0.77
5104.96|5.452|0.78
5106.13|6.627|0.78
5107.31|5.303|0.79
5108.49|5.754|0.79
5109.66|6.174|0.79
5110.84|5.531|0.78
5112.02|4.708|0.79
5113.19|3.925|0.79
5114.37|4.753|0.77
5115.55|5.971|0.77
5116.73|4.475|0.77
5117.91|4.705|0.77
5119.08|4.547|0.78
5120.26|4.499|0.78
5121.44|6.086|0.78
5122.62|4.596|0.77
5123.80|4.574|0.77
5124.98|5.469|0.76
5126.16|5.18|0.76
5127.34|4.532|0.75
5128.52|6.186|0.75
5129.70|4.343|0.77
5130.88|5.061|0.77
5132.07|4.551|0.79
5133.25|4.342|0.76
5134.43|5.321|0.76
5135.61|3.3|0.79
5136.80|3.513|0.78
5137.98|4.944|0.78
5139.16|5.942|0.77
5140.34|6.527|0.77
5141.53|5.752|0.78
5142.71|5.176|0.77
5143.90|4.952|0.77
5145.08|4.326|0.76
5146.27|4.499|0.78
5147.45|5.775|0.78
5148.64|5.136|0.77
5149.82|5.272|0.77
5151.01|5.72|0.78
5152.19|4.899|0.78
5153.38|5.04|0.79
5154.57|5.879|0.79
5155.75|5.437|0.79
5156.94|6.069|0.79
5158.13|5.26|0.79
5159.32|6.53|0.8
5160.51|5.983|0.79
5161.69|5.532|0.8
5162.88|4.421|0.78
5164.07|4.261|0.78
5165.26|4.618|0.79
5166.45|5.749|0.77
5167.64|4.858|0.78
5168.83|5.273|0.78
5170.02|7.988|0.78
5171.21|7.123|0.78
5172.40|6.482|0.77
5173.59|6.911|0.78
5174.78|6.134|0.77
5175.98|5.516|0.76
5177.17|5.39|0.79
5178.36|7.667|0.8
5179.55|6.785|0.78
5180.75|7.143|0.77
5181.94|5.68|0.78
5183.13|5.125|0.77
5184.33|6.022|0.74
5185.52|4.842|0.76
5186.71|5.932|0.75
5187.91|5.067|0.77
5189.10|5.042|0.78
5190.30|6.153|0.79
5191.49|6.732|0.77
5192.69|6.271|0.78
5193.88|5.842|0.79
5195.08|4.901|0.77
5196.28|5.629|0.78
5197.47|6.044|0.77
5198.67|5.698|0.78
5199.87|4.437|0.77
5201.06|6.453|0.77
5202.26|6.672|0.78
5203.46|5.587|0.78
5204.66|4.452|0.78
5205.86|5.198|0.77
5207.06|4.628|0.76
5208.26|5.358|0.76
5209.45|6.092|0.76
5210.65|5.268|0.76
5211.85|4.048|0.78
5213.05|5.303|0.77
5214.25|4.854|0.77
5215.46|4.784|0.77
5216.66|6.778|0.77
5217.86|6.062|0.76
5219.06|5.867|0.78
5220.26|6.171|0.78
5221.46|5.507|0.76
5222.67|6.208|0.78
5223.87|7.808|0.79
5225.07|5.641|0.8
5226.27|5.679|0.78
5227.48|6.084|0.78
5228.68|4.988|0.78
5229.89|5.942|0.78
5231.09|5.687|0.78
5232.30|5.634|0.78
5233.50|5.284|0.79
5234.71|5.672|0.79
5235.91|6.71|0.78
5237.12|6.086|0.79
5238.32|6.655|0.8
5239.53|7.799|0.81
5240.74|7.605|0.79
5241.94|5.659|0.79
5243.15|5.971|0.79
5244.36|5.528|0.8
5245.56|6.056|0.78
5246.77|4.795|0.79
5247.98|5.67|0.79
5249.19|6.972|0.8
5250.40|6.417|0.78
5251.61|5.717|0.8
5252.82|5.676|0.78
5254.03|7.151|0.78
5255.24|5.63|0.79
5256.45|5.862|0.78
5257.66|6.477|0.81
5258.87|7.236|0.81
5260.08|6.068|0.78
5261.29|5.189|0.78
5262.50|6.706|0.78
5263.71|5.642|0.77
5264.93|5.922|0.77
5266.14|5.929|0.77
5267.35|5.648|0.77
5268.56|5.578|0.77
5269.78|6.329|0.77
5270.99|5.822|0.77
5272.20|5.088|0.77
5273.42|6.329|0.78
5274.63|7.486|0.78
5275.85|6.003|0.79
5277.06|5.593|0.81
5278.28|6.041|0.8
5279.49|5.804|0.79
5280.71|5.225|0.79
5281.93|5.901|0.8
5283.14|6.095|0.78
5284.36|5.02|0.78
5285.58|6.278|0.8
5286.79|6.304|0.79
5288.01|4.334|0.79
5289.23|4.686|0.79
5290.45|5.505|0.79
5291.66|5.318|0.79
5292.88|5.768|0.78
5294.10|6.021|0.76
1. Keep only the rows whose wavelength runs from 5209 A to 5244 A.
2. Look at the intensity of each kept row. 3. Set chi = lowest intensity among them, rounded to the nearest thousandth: 4.048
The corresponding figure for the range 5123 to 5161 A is 3.300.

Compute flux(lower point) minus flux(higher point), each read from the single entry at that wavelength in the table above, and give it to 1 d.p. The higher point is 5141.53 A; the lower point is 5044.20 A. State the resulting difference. -1.1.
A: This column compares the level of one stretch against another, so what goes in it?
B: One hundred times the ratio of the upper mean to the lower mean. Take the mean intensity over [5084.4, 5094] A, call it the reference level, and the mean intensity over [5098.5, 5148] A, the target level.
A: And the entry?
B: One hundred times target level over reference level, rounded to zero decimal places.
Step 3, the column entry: 97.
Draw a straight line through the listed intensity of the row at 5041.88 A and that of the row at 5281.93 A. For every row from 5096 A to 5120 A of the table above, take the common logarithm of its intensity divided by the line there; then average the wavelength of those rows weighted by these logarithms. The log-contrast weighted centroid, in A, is 5103.2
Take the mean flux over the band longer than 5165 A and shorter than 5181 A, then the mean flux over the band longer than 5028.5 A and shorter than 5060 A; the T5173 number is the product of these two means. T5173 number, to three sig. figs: 29.6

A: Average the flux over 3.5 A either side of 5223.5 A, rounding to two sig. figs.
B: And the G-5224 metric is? 6.2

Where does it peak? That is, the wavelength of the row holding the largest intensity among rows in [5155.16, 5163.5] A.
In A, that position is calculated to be 5159.32 A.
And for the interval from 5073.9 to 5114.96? 5106.13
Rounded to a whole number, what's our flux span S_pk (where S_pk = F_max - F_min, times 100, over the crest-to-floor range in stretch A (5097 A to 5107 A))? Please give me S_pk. 153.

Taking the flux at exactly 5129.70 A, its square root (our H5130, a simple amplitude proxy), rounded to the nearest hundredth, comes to 2.08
